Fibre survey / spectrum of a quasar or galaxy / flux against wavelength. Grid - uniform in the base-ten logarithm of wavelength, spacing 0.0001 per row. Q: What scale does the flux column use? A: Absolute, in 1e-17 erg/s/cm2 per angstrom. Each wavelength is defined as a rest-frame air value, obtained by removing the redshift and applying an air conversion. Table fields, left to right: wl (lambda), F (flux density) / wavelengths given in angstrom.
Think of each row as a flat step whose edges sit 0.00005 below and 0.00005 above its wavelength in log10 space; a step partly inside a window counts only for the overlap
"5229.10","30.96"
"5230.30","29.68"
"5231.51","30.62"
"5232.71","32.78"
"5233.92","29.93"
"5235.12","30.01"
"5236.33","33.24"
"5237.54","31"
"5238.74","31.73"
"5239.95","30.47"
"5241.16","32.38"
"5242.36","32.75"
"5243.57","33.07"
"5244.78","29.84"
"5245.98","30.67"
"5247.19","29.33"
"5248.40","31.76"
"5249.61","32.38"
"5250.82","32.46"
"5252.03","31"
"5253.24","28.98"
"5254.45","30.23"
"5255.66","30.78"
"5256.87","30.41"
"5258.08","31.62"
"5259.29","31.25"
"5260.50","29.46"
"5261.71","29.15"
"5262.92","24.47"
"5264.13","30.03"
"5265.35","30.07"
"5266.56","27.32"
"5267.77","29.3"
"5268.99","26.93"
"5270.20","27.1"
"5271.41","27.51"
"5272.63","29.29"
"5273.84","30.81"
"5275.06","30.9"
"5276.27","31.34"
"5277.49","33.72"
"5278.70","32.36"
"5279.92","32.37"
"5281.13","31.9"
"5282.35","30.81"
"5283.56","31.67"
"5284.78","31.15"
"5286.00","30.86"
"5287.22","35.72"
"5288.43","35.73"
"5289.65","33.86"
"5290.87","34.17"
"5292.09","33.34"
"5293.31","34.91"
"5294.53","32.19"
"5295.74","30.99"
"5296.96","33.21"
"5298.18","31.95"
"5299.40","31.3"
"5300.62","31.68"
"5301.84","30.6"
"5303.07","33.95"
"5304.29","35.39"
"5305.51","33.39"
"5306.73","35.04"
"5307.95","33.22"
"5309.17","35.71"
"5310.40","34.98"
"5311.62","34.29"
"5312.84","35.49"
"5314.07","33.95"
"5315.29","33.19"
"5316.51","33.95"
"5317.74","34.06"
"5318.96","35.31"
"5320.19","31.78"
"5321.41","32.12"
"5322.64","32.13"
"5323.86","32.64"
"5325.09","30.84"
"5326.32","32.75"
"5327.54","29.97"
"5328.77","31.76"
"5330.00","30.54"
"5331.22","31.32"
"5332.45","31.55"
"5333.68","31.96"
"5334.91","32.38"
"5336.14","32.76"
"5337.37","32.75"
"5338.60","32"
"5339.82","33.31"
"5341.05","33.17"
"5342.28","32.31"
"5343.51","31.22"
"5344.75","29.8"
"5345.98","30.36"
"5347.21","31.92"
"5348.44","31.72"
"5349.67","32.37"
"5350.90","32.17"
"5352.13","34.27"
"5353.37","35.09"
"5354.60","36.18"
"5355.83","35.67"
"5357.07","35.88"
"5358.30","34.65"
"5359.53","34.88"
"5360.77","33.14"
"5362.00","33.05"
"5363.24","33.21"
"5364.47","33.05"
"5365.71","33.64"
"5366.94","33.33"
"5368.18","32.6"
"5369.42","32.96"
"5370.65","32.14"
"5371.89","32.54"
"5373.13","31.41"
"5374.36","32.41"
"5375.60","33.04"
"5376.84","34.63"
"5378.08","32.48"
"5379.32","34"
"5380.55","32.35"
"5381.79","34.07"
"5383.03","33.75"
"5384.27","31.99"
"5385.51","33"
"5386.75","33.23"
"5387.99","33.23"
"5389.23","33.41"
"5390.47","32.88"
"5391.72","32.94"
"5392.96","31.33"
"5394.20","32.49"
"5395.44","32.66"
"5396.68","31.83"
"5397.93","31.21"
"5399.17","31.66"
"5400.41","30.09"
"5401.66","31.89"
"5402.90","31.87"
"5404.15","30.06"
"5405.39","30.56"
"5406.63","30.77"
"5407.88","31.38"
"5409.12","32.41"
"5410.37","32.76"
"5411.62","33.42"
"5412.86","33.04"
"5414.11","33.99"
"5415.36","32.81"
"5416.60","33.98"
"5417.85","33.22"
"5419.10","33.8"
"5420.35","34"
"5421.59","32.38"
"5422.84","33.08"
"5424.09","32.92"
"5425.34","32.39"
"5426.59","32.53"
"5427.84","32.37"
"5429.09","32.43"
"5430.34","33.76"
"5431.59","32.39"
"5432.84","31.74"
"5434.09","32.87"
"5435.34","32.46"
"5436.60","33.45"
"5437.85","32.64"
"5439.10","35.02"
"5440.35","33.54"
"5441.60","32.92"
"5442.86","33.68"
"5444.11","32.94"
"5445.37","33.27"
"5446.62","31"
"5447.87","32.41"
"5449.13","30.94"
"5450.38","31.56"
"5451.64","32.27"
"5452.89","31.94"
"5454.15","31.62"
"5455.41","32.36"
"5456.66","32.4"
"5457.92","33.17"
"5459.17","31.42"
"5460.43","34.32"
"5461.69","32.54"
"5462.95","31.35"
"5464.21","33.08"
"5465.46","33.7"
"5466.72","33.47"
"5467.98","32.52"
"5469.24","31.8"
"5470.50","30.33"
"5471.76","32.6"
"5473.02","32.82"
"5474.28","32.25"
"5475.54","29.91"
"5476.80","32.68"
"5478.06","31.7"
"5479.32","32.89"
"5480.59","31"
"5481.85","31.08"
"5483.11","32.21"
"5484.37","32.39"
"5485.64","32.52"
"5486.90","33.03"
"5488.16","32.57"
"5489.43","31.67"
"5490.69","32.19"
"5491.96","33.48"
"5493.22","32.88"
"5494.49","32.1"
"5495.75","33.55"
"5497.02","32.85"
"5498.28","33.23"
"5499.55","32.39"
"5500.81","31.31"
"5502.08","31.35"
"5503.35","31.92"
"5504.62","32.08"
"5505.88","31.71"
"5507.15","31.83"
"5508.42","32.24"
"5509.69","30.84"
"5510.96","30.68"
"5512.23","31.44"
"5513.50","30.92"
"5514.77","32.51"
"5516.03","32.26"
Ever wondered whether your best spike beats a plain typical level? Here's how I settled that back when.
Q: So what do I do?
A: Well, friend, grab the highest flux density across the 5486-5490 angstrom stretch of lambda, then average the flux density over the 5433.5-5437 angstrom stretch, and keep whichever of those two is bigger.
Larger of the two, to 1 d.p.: 33.0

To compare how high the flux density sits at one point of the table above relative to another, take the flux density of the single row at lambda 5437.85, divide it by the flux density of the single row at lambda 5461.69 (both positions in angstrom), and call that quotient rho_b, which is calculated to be 1.00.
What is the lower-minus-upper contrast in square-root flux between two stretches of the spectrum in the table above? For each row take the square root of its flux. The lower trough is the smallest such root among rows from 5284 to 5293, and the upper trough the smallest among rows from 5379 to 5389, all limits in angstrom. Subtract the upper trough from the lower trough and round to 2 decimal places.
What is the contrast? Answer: -0.10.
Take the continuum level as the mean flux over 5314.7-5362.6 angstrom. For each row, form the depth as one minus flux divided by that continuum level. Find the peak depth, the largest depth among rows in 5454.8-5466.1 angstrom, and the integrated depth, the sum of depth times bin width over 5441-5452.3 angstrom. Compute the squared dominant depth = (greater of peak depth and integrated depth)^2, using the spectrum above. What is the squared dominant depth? 0.020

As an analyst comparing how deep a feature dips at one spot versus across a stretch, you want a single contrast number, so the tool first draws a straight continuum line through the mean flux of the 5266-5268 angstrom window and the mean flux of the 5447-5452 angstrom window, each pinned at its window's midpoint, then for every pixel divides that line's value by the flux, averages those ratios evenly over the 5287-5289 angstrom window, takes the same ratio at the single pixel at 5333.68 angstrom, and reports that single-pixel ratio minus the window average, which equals 0.12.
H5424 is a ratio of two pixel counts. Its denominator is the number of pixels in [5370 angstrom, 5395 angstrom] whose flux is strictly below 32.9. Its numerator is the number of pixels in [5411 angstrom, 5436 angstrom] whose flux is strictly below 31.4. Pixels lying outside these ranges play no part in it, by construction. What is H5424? 0.0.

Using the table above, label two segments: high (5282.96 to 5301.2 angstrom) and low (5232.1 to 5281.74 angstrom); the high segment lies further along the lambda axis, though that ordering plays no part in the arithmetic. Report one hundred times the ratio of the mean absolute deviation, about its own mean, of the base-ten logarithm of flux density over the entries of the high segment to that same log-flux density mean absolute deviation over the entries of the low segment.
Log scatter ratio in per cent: 90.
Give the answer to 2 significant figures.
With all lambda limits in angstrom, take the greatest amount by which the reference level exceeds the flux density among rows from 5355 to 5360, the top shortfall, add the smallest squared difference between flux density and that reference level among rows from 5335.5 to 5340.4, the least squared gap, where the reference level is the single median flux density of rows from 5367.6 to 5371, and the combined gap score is -2.0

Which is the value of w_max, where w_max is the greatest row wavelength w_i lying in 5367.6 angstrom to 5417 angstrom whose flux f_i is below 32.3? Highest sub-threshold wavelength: 5407.88 angstrom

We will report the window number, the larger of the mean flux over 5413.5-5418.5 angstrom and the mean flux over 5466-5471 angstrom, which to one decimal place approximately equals 33.5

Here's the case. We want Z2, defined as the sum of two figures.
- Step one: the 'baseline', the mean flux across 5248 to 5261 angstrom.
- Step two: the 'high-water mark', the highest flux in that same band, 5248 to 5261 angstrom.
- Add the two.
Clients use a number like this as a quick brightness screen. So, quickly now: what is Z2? 63.4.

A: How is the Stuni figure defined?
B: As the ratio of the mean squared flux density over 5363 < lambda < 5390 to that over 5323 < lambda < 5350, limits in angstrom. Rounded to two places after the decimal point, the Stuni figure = 1.08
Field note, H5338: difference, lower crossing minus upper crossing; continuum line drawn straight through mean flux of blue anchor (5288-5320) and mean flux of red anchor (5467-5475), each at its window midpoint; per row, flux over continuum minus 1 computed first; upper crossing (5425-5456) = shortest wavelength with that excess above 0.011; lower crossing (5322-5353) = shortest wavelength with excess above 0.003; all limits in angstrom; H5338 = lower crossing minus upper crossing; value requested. -78.2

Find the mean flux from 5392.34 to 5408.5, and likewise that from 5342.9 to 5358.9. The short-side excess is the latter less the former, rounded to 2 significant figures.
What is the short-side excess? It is 1.8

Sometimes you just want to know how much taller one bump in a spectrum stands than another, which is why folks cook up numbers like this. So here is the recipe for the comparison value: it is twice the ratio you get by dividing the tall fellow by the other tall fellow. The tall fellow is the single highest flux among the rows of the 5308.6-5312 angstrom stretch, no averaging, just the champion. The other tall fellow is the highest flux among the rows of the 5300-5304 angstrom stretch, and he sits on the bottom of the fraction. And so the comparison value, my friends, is 2.10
